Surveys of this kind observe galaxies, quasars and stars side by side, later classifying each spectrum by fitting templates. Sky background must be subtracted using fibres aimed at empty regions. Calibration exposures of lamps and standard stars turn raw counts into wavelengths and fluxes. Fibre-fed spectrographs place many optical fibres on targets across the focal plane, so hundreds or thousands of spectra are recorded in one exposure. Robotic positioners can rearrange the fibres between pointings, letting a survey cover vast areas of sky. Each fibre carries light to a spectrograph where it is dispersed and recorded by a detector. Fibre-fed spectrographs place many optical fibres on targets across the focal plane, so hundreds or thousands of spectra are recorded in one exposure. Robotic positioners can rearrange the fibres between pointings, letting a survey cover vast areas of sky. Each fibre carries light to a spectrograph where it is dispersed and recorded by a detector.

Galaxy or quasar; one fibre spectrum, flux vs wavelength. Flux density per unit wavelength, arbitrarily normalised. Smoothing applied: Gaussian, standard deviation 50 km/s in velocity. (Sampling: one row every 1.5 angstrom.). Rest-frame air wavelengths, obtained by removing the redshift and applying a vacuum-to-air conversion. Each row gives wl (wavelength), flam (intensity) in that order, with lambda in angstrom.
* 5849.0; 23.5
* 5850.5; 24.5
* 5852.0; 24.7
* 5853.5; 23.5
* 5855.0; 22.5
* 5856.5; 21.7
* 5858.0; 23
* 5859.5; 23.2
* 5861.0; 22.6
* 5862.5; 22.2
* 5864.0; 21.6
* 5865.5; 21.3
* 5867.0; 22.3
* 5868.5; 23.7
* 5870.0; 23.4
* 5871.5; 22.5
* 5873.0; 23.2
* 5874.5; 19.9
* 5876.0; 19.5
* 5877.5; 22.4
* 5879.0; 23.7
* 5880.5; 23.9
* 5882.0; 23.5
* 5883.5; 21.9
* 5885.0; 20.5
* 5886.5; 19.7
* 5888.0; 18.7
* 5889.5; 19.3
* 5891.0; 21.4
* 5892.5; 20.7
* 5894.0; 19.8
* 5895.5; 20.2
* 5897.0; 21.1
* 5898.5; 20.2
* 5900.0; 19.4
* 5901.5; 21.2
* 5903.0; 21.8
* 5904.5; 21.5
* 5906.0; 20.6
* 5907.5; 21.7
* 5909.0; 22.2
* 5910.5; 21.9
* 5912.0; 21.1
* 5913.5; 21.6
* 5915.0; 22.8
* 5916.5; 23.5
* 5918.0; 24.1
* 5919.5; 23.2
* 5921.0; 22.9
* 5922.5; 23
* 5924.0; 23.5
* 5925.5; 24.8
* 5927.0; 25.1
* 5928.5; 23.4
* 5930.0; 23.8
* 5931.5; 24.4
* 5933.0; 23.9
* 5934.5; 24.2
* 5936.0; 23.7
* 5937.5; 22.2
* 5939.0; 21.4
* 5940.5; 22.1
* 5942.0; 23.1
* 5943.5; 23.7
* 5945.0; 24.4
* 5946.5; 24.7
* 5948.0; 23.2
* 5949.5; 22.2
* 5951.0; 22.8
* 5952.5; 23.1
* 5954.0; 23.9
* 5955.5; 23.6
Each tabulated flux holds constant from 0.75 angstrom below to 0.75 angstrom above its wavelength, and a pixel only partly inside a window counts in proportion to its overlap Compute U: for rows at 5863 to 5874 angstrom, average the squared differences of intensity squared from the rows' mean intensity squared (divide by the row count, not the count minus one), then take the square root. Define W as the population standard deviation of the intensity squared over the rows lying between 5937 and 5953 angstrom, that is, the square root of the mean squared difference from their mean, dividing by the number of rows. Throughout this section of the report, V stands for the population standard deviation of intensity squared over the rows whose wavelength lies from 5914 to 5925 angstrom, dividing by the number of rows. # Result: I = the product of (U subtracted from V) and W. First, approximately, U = 38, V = 20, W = 44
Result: -814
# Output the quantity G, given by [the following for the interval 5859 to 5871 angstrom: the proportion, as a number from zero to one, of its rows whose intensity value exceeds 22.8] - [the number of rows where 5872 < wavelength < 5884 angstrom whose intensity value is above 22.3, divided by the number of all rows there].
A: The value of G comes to -0.25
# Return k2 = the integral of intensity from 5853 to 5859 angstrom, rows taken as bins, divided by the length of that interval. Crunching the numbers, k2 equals 22.7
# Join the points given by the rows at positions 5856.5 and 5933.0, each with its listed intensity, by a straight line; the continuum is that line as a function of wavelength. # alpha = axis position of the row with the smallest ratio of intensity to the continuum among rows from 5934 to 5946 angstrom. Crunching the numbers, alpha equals 5939.0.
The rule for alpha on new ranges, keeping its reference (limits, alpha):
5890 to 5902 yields 5900.0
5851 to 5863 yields 5856.5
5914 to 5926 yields 5921.0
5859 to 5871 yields 5865.5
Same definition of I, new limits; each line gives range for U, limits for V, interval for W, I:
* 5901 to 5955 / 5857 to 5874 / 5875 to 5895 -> -1501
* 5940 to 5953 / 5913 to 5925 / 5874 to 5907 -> -494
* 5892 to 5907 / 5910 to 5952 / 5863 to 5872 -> 710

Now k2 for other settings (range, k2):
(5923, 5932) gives 24.1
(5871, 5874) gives 22.6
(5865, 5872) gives 22.7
